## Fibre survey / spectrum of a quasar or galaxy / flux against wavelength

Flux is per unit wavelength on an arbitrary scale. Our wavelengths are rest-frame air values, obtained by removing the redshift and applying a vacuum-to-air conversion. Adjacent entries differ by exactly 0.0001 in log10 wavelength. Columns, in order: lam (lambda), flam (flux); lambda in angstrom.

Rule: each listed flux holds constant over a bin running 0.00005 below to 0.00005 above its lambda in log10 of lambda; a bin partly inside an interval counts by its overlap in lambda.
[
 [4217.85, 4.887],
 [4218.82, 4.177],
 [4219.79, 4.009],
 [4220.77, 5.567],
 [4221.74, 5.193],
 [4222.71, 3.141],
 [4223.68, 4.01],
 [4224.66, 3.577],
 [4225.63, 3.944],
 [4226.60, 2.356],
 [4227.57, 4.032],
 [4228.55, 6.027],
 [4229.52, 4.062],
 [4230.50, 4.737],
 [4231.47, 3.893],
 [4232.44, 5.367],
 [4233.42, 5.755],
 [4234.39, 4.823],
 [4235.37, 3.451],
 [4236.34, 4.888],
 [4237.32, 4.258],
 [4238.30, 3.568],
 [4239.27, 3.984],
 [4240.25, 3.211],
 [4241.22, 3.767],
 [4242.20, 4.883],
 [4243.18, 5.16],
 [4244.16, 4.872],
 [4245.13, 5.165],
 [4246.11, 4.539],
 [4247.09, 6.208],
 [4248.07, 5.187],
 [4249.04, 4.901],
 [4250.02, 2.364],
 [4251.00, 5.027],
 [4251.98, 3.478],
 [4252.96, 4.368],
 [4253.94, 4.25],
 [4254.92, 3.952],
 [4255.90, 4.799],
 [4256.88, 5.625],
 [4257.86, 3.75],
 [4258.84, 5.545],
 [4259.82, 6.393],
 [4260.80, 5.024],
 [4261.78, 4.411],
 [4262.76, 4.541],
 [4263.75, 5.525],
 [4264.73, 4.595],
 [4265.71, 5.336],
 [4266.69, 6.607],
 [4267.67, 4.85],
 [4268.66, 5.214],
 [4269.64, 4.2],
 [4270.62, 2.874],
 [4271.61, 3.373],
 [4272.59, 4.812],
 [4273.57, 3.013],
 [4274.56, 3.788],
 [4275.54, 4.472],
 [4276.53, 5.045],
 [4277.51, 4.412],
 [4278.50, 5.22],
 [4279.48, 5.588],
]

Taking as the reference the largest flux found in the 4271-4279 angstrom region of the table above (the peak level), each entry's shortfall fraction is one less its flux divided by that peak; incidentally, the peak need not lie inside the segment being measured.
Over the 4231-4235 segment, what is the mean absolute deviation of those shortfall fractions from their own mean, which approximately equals 0.12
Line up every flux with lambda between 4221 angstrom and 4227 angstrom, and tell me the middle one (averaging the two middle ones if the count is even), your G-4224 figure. 3.8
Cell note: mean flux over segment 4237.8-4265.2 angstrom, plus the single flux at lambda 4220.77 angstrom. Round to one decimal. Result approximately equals 10.2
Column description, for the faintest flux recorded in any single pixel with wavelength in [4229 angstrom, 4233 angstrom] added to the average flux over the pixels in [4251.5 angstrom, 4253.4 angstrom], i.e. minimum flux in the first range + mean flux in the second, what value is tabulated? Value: 7.8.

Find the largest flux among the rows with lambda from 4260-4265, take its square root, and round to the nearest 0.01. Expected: 2.35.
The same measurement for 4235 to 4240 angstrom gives 2.21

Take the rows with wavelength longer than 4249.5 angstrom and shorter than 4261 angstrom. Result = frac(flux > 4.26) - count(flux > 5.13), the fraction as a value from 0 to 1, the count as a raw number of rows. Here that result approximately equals -2.4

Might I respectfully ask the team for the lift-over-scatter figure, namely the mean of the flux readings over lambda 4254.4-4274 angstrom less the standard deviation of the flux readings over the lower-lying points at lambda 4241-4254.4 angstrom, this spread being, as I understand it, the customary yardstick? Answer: 3.8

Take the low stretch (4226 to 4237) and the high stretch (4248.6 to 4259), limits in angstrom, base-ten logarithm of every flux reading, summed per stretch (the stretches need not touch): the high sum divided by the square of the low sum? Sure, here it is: 0.140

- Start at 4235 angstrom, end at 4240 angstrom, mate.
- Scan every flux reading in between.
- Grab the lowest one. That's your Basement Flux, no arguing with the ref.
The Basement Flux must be 3.451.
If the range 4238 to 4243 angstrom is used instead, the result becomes 3.211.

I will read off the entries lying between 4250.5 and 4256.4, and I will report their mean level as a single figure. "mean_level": 4.3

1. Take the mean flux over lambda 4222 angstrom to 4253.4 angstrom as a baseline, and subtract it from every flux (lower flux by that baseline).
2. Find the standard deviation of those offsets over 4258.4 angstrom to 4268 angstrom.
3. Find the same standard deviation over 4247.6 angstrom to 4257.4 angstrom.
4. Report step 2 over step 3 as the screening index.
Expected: 0.80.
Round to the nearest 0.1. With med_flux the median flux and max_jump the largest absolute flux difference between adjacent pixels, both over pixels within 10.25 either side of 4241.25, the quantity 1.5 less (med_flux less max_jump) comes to -0.7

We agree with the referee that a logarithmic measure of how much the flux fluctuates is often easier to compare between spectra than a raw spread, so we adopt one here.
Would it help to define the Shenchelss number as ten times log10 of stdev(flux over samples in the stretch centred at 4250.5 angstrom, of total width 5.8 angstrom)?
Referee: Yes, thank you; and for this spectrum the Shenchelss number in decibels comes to 0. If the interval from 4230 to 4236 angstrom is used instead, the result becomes -1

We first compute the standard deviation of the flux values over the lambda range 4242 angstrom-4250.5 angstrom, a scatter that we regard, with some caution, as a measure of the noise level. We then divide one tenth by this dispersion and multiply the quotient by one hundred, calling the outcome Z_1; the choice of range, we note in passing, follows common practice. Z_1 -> 10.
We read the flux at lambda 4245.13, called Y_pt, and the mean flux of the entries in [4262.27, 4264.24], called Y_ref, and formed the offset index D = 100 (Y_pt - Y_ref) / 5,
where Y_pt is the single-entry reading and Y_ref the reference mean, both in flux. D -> 3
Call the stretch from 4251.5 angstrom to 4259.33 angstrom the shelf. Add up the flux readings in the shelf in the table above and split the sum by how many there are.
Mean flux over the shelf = 4.47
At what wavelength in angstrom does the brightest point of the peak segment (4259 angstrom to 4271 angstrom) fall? 4266.69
